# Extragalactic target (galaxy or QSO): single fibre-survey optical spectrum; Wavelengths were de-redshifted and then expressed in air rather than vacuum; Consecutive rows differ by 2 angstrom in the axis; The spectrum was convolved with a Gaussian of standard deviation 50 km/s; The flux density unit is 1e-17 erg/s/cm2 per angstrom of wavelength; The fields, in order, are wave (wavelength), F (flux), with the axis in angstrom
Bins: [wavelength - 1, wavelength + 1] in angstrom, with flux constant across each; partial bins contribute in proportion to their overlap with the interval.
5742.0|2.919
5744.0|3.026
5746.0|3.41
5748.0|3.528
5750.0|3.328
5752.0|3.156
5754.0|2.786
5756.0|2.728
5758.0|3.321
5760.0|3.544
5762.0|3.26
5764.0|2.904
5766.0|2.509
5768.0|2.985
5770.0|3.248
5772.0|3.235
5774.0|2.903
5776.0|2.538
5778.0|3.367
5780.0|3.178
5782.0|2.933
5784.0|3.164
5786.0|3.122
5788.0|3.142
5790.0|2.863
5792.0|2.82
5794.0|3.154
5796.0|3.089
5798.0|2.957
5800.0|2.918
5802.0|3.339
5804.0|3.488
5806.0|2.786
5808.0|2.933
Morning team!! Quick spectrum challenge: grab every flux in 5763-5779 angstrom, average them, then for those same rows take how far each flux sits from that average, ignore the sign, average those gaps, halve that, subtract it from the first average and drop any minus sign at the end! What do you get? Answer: 2.84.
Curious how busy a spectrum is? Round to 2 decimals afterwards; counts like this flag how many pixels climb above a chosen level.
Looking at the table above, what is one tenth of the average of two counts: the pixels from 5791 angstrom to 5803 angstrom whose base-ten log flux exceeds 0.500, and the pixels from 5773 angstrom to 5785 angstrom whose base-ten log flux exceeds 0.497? 0.20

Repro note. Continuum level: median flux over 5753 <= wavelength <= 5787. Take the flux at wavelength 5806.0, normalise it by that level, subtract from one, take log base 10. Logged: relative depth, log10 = -0.97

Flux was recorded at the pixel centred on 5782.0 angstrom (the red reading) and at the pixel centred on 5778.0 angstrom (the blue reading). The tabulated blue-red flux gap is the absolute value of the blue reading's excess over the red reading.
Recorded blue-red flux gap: 0.43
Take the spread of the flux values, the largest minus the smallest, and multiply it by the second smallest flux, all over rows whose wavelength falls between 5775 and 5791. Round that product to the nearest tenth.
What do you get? 2.4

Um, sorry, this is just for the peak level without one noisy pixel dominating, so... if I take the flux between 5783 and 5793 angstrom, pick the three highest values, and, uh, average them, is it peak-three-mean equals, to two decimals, 3.14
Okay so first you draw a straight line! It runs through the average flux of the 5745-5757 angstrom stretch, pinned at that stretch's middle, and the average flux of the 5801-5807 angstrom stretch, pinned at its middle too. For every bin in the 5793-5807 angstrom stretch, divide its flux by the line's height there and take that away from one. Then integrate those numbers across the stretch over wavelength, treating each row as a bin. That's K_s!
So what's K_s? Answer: 0.42 angstrom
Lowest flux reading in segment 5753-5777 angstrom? 2.509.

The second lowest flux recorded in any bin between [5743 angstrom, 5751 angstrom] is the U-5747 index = 3.328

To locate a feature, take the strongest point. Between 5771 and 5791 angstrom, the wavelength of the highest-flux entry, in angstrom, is 5778.0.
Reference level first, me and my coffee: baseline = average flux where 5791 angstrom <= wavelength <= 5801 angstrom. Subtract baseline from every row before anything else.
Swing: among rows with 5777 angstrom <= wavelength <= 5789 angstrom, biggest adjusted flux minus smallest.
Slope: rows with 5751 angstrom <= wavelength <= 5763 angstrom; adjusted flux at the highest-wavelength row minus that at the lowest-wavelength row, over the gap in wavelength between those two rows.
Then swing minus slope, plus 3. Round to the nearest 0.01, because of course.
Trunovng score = 3.42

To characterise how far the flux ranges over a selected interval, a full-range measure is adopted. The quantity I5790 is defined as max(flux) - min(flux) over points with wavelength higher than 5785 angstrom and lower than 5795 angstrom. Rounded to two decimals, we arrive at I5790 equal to 0.33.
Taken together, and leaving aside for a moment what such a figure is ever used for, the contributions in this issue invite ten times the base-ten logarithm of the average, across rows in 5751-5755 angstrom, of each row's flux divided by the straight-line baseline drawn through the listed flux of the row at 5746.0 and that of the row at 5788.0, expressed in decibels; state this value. -0.5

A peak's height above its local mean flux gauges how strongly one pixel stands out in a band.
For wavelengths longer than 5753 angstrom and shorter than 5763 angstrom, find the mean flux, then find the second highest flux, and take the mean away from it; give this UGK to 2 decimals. 0.19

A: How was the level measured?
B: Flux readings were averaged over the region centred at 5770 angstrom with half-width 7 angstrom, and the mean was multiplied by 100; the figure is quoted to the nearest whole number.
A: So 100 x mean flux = 290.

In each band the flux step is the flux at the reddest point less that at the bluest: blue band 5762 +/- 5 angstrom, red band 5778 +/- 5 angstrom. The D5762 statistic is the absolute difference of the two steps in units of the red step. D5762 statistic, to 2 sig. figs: 28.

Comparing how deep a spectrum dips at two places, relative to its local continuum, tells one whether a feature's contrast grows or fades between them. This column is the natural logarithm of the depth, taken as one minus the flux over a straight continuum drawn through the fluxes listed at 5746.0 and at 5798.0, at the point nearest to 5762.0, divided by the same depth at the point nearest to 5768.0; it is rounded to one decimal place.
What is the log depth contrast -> -3.1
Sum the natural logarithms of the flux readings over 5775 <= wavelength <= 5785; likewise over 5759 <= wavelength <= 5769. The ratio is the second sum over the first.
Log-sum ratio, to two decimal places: 1.00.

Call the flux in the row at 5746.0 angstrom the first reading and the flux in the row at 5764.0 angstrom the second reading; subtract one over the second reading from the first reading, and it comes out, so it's 3.07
